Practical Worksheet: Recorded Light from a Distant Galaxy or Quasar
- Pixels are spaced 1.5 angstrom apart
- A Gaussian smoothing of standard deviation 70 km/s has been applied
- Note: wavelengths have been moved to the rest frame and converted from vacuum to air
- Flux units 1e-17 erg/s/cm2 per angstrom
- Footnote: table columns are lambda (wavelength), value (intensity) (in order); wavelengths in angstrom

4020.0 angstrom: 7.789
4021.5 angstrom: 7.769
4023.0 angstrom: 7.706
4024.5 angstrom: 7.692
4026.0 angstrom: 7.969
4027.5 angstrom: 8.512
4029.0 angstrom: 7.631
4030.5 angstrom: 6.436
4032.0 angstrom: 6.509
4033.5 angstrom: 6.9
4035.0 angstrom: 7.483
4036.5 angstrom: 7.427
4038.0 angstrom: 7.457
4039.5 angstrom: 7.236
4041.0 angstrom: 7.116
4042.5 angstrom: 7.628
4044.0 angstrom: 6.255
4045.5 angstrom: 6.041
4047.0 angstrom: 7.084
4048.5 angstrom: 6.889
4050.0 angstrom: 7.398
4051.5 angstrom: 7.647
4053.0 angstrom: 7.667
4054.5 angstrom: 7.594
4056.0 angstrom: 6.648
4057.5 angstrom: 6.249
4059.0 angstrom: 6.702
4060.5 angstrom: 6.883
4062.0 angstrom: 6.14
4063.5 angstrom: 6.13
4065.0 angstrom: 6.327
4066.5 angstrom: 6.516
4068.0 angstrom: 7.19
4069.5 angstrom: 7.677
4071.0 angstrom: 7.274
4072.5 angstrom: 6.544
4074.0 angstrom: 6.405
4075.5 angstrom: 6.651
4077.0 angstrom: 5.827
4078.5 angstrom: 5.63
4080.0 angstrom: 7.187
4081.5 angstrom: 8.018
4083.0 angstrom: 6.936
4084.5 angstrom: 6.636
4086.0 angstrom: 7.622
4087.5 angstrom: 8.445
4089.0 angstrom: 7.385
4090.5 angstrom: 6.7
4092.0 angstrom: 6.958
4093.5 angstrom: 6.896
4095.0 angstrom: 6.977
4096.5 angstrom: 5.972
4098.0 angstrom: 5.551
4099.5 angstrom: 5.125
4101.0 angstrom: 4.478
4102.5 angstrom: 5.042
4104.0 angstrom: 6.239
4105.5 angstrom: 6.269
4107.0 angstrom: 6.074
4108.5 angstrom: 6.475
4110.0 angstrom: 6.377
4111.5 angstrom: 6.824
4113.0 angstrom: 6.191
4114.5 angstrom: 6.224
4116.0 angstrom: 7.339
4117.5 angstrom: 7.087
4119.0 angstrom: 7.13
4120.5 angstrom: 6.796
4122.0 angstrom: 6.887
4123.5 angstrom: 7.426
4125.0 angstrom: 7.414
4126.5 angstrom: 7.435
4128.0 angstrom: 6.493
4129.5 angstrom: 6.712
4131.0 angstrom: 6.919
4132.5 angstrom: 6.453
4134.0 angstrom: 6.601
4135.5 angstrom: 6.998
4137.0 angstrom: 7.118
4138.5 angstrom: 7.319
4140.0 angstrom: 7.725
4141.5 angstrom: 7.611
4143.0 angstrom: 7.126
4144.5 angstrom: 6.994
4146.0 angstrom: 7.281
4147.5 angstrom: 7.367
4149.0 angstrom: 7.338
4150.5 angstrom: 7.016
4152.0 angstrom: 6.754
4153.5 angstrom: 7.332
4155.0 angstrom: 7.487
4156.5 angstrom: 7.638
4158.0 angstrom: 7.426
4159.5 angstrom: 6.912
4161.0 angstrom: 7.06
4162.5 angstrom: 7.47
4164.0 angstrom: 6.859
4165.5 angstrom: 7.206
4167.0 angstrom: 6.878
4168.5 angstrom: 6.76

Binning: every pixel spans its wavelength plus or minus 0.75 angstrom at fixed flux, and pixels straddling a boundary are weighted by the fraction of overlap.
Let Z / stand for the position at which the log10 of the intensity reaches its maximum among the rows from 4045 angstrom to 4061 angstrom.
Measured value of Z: 4053.0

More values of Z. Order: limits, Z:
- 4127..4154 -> 4140.0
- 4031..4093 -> 4087.5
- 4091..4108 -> 4095.0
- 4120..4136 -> 4126.5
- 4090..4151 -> 4140.0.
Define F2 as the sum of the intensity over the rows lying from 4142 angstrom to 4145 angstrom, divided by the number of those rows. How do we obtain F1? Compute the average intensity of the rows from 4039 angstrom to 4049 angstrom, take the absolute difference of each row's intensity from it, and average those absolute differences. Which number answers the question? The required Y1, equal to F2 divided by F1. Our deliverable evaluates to 17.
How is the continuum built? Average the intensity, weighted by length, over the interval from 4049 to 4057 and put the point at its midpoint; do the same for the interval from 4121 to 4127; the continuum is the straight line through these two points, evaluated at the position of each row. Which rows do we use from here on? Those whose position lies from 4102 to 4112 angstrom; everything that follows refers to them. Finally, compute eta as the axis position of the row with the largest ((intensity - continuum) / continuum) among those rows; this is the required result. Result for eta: 4111.5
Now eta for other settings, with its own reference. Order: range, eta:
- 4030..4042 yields 4035.0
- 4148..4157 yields 4156.5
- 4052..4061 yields 4053.0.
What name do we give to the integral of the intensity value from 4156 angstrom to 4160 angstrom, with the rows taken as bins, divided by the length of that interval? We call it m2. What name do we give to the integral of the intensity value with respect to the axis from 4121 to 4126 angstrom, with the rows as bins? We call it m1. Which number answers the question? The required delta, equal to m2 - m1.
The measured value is -28.8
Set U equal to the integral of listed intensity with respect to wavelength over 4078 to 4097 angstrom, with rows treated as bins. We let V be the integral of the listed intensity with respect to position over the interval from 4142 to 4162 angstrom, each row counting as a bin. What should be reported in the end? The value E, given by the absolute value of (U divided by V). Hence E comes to 0.93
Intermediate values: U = 134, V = 144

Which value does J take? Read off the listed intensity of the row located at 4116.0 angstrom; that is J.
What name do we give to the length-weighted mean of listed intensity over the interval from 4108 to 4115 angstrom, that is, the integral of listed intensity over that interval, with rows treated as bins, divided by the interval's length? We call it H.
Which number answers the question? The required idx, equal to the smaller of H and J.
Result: 6.4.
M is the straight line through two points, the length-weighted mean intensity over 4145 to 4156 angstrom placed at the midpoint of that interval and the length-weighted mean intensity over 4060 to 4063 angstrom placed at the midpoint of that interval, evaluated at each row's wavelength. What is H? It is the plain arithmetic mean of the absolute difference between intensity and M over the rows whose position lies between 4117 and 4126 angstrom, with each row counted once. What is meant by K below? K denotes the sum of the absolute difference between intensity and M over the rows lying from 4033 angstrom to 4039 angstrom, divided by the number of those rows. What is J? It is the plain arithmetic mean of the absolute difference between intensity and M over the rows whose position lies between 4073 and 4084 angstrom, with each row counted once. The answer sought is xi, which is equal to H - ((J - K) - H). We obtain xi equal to 1.0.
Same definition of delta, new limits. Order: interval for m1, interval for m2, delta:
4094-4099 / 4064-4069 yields -24.1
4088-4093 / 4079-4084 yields -28.1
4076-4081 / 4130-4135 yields -25.0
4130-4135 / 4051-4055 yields -25.7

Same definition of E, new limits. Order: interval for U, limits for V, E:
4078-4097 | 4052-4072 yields 0.98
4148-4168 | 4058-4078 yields 1.08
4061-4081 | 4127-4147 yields 0.94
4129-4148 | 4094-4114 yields 1.13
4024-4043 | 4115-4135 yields 1.01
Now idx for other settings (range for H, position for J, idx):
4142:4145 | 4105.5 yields 6.3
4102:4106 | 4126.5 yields 5.9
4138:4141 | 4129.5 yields 6.7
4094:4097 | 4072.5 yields 6.5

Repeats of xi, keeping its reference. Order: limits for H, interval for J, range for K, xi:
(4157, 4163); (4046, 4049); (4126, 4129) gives 0.3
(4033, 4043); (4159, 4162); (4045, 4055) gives 2.7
